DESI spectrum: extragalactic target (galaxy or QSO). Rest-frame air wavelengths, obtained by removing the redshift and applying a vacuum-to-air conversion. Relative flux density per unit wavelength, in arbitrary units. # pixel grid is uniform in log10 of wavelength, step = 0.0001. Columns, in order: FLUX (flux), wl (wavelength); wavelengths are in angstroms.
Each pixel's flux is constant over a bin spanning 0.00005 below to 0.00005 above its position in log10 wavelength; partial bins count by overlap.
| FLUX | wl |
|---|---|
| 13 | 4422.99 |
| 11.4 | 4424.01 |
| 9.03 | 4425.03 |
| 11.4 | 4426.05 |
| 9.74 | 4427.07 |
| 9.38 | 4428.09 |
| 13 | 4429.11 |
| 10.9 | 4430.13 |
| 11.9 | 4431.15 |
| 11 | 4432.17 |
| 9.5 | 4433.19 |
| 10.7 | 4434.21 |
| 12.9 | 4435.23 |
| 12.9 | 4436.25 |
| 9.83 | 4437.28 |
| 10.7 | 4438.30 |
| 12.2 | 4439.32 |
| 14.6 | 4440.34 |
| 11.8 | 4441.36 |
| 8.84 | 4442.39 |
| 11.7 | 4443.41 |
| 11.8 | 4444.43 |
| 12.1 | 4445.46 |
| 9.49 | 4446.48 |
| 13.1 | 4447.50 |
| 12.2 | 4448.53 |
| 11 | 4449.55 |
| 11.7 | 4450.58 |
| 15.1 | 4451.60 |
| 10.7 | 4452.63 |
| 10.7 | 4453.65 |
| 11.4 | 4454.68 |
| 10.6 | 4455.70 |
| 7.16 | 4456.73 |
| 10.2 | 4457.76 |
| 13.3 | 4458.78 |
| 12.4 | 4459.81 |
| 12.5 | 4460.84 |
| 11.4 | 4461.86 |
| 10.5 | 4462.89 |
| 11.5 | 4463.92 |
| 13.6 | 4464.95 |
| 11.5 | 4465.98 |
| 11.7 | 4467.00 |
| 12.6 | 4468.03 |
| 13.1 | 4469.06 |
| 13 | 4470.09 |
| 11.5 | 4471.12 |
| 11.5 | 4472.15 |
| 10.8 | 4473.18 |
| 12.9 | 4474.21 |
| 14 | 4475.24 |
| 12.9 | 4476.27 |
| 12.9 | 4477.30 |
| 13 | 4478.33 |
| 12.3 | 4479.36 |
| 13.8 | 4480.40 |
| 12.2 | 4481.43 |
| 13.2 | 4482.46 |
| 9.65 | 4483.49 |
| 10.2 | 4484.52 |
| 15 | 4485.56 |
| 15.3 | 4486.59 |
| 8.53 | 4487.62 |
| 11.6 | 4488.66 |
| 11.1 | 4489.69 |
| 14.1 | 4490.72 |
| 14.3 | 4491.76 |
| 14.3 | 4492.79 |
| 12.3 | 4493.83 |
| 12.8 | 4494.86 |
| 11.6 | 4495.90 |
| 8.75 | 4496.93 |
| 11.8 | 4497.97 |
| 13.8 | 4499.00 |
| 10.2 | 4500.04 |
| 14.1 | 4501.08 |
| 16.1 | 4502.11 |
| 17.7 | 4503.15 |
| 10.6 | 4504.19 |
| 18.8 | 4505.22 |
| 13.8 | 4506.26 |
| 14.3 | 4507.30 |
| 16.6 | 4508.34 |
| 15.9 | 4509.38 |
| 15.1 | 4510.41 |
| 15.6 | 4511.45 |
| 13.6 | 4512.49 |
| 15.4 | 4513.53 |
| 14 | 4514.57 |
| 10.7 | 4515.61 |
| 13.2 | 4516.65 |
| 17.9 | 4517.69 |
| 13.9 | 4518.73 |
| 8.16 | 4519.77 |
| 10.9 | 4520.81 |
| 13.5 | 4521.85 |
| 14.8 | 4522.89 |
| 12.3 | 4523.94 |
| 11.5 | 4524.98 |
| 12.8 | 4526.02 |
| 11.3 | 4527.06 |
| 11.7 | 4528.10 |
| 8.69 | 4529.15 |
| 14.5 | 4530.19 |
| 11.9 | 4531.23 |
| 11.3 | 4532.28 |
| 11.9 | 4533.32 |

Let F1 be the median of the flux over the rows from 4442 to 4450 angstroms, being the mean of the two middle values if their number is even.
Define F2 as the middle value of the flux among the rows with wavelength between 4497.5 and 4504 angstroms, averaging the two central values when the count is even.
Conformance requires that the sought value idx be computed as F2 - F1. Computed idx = 2.2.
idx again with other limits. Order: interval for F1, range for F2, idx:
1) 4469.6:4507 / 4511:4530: 0.1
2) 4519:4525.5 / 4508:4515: 3.5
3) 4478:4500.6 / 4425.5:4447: -0.9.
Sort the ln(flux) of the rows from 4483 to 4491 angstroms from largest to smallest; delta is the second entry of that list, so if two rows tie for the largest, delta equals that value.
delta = 2.71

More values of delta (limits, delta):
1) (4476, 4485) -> 2.58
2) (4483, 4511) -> 2.87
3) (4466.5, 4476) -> 2.57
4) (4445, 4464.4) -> 2.59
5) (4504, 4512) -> 2.81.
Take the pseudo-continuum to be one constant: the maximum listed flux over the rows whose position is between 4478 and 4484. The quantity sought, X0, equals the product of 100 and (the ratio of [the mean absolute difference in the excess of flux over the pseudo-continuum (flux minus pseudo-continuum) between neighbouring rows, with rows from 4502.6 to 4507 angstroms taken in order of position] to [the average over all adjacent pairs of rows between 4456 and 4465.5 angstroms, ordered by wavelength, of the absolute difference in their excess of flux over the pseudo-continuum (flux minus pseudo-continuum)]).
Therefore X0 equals 442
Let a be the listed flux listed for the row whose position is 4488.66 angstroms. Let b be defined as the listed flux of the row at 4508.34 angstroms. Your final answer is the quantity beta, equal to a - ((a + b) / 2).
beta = -2.5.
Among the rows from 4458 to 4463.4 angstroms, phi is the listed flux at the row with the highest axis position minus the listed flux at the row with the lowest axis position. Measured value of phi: -2.8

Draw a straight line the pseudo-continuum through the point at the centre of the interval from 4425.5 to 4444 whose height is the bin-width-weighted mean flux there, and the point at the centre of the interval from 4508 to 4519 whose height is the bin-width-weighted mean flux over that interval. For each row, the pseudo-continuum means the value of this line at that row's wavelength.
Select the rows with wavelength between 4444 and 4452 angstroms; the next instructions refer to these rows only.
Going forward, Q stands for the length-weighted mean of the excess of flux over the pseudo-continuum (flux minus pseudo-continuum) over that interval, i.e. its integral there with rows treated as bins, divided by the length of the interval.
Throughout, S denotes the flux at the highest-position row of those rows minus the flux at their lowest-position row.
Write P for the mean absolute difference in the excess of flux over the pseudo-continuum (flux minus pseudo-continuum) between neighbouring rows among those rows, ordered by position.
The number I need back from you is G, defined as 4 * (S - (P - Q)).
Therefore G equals 7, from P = 1.81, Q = 0.2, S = 3.3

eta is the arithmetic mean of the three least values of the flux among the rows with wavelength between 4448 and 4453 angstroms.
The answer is 11.1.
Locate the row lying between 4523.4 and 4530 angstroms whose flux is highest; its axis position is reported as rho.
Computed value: 4526.02 angstroms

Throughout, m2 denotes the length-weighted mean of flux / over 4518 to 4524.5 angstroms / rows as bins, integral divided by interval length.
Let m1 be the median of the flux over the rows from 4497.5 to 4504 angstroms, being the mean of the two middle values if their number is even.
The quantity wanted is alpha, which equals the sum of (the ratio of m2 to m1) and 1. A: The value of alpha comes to 1.89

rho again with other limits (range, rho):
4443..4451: 4447.50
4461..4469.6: 4464.95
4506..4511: 4508.34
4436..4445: 4440.34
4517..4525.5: 4517.69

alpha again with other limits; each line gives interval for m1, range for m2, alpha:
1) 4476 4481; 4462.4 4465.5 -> 1.92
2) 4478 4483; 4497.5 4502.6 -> 2.02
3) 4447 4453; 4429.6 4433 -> 1.93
